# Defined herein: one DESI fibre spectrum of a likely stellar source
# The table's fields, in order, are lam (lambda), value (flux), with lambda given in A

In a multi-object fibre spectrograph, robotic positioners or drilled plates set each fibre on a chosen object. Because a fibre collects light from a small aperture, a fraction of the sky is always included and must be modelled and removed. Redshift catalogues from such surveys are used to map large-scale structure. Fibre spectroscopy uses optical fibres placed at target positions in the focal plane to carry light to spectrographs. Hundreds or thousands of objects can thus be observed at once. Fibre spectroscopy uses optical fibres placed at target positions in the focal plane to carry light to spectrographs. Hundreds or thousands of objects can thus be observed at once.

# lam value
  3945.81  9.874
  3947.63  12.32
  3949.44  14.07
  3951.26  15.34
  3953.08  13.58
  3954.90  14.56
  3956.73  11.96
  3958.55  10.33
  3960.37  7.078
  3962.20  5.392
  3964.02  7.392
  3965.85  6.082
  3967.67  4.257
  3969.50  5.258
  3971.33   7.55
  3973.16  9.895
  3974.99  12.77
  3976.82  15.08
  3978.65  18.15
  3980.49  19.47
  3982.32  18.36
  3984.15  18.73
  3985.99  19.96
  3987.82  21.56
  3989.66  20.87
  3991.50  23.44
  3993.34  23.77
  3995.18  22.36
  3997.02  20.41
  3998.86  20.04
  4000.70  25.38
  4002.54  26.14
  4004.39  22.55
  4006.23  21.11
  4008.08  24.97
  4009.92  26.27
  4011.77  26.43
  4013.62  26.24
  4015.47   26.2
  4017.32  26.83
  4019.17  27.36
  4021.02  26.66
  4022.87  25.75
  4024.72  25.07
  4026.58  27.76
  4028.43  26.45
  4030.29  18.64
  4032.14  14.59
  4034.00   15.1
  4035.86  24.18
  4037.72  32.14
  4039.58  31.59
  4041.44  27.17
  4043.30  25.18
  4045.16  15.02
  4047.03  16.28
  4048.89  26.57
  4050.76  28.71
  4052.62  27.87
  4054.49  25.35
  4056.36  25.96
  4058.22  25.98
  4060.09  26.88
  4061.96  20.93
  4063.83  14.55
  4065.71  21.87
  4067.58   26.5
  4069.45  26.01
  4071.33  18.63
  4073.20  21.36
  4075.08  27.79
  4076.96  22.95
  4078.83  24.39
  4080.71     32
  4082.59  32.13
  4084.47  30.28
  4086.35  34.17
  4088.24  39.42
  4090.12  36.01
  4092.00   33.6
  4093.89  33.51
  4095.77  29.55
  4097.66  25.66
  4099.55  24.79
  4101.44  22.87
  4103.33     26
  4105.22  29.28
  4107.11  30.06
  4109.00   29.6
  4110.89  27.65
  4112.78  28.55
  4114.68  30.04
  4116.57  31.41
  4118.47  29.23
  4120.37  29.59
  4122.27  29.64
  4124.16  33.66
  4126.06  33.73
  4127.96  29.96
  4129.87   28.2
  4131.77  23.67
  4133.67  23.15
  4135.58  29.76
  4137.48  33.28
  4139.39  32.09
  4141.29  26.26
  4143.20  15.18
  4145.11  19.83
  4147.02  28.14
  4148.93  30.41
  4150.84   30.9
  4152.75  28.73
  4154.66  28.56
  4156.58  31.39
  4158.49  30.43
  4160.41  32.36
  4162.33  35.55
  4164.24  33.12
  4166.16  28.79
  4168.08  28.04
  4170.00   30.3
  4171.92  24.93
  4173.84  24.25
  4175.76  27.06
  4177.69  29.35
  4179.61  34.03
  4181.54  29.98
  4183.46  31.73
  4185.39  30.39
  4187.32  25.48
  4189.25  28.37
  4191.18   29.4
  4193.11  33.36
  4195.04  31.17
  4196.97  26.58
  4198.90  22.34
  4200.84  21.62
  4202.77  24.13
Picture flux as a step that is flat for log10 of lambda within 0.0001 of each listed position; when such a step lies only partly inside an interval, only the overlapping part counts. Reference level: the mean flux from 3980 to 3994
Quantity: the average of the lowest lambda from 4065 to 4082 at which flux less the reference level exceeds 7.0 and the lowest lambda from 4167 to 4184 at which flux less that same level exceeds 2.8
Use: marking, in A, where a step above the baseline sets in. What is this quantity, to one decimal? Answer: 4121.6 A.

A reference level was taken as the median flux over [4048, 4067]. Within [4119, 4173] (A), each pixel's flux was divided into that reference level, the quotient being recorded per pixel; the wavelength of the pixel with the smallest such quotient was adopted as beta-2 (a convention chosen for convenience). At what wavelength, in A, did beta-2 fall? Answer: 4162.33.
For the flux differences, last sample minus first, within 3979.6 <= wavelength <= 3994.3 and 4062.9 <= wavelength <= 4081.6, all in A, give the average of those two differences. 11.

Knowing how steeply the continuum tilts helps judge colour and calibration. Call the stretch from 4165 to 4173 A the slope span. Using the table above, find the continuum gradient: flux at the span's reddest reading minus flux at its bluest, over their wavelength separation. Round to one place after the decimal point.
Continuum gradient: -0.7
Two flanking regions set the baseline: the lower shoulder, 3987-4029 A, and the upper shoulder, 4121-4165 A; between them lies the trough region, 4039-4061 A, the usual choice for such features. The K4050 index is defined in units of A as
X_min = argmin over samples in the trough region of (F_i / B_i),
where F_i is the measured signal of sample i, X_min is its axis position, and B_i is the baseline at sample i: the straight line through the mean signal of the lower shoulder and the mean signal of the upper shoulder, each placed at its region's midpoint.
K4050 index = 4045.16 A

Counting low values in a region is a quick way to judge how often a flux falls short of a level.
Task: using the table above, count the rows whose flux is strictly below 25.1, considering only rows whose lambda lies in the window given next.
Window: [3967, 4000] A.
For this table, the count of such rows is 18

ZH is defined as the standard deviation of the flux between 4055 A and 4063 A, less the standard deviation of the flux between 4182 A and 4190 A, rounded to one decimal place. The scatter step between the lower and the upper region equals 0.0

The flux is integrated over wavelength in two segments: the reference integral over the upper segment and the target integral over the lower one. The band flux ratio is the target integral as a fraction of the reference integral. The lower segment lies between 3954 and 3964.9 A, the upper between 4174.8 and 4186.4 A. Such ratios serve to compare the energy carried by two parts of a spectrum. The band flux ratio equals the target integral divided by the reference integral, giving 0.29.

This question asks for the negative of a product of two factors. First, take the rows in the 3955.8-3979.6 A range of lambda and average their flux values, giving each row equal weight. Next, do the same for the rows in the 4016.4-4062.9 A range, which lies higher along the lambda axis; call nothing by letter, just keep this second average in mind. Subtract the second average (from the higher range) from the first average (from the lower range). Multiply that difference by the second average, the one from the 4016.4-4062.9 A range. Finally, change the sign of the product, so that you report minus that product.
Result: 374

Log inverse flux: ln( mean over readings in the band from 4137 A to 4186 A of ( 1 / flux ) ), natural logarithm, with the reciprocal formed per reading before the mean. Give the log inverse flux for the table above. -3.34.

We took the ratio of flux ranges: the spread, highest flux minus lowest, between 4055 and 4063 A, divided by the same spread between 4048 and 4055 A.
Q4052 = 1.8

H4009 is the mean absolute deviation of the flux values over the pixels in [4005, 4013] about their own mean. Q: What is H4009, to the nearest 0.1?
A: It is 1.8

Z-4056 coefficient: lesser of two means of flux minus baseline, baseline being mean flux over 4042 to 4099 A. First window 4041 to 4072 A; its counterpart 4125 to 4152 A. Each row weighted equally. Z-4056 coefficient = -3.0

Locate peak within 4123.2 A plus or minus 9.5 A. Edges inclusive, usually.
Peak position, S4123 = 4126.06 A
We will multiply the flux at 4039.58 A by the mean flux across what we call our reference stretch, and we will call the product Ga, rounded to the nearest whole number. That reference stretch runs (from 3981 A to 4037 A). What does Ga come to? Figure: 730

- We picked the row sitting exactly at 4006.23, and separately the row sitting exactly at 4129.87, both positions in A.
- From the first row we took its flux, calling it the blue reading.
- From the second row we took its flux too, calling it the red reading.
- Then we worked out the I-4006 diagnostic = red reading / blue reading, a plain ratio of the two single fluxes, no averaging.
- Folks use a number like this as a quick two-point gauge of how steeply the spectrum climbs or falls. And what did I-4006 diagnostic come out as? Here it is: 1.3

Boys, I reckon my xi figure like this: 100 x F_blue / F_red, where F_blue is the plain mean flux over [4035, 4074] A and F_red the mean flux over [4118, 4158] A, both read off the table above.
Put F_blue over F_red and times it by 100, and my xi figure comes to 85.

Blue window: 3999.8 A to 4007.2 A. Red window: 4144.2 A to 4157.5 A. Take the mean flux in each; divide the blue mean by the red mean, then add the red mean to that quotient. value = 29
